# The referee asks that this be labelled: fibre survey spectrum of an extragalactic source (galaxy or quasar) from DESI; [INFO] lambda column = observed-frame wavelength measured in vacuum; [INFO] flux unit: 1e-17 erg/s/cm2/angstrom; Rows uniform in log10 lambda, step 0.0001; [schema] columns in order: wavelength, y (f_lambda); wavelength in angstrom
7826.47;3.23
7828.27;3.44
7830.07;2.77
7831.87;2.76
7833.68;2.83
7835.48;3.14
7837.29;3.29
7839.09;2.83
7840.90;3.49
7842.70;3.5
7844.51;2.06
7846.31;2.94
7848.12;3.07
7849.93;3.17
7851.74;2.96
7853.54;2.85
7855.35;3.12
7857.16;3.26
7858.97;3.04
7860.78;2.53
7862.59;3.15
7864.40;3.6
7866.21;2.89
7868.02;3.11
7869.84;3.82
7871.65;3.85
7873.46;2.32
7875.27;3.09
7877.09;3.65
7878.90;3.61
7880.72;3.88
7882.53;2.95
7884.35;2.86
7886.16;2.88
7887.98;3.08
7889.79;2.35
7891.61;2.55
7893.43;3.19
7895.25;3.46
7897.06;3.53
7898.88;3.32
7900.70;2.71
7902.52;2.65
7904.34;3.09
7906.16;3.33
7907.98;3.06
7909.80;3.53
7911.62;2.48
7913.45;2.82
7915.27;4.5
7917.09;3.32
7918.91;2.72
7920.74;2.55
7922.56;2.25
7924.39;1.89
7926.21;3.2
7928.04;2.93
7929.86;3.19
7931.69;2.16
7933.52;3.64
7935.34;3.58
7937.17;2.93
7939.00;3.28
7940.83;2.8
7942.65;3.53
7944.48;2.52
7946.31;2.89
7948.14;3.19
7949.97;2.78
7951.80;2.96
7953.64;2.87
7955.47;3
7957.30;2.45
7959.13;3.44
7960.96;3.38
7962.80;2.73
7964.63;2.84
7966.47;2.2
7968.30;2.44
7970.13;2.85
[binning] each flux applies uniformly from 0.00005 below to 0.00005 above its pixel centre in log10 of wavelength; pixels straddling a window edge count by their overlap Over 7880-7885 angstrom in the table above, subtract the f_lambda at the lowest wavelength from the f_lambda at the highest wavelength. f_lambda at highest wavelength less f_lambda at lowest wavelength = -1.0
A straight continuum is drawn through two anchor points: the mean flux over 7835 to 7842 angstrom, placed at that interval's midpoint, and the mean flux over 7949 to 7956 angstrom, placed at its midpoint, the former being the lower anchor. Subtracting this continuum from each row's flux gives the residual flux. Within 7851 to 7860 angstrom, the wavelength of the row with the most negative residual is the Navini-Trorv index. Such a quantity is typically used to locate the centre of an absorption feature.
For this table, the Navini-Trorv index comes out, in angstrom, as 7853.54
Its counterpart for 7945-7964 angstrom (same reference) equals 7957.30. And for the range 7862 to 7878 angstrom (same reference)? 7873.46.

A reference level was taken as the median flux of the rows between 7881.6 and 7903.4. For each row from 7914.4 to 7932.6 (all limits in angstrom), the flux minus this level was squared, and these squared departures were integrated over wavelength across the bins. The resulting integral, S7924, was 9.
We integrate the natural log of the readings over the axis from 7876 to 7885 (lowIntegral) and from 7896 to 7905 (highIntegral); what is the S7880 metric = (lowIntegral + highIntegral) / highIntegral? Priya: 2.1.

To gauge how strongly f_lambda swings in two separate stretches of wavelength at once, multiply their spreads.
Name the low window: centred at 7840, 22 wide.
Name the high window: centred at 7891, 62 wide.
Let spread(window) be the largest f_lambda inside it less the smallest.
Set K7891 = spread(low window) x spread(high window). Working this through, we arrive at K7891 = 3.1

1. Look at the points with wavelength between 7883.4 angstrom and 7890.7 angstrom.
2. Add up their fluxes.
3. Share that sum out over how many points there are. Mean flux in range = 2.79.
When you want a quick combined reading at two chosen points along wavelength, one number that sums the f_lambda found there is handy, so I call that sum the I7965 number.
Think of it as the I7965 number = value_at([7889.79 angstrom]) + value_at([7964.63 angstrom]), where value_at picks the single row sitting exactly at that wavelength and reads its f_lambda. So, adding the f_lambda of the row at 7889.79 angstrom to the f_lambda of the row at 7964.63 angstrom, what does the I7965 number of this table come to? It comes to 5.2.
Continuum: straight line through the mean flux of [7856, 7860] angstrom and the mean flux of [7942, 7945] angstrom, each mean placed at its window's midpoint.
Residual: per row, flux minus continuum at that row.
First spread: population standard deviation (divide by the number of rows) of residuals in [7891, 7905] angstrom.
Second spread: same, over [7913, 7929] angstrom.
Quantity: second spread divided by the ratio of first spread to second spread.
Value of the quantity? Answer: 1.37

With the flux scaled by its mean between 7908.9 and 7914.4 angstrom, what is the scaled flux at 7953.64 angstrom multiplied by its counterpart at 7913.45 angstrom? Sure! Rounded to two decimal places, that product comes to 0.93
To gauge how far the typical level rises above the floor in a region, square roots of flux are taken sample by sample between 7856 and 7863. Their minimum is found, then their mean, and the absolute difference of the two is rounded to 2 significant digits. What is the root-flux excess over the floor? 0.14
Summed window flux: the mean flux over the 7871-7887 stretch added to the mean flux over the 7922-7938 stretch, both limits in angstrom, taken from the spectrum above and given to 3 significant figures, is 6.10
